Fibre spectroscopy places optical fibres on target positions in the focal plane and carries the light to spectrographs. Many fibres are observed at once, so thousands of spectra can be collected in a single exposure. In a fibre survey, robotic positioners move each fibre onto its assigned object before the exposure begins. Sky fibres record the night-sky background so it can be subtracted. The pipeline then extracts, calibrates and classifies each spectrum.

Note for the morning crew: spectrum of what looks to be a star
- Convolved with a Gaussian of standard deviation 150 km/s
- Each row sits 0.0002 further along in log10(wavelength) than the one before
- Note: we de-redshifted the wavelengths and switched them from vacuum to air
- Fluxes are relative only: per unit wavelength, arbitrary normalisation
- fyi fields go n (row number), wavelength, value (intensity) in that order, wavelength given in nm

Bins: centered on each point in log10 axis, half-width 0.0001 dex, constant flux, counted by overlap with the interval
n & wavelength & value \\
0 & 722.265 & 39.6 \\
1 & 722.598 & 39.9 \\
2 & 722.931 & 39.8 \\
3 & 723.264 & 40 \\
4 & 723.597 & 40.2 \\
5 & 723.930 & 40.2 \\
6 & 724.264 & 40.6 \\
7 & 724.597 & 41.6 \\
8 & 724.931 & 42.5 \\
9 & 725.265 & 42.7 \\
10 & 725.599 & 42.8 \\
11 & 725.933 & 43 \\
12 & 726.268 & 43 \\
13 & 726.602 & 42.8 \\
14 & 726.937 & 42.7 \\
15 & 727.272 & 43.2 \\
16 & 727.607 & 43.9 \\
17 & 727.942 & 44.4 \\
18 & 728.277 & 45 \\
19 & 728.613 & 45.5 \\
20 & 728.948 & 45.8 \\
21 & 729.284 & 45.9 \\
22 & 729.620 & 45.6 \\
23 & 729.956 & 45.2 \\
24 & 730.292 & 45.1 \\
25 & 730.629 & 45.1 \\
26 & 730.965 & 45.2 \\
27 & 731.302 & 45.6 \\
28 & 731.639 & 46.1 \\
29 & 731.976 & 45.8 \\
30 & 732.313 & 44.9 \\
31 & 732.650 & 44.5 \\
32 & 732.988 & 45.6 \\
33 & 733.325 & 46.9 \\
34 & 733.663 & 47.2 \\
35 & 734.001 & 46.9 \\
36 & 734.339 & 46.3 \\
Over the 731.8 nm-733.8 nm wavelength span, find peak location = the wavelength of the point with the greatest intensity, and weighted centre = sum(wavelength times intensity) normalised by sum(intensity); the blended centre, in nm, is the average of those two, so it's 733.25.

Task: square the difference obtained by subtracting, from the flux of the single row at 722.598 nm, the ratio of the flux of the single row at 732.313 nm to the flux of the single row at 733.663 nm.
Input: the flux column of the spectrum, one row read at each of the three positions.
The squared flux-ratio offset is 1517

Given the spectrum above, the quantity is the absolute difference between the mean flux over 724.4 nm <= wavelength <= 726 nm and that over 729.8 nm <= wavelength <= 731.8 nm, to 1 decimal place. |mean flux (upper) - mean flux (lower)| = 2.9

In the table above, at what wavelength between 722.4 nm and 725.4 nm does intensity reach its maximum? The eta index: 725.265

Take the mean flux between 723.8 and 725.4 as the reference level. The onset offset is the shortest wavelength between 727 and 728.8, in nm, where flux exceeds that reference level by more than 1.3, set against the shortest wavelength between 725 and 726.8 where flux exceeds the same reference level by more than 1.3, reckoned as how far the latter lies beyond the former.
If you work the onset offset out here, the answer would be -1.34 nm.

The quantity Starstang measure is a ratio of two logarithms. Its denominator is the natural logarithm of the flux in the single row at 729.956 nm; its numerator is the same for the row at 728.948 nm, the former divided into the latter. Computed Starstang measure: 1.00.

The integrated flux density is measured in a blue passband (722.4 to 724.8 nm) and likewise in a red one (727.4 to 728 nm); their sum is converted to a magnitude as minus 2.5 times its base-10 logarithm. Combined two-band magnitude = -5.2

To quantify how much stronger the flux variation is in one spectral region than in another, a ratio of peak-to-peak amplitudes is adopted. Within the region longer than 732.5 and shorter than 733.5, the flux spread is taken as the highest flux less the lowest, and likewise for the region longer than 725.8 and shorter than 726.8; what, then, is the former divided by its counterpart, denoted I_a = 12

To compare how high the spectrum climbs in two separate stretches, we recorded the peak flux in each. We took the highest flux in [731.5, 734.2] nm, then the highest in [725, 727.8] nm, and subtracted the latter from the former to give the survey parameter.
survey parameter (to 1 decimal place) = 3.3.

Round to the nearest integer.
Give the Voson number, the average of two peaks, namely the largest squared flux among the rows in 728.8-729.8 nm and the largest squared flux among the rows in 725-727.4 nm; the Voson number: 1987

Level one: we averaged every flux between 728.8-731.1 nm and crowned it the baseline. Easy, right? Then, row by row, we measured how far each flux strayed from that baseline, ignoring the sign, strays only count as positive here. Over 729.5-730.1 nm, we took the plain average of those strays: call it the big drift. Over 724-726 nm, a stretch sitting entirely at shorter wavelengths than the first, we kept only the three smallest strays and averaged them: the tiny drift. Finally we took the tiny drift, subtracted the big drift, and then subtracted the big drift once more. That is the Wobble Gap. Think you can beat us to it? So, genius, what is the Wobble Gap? 2.18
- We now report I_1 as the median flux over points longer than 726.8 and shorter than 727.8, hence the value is 43.2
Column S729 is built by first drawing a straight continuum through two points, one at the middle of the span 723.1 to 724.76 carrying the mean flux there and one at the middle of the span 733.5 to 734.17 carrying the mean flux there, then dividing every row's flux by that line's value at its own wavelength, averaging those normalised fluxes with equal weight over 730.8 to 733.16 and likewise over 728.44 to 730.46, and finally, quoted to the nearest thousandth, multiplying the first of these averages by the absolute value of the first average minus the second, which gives 0.040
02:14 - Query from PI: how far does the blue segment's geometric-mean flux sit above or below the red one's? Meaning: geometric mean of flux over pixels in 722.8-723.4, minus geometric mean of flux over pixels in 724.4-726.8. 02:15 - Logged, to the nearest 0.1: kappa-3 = -2.7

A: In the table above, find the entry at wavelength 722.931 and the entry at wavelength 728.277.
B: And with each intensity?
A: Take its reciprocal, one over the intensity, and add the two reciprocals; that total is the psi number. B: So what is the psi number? 0.0473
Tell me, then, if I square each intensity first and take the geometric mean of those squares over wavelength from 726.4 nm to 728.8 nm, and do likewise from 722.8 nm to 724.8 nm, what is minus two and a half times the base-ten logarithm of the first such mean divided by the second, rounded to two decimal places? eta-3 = -0.18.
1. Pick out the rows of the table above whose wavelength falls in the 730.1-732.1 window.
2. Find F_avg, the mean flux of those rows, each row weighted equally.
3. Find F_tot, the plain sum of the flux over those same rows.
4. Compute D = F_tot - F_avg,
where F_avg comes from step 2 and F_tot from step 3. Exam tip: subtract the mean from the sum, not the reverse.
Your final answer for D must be 227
